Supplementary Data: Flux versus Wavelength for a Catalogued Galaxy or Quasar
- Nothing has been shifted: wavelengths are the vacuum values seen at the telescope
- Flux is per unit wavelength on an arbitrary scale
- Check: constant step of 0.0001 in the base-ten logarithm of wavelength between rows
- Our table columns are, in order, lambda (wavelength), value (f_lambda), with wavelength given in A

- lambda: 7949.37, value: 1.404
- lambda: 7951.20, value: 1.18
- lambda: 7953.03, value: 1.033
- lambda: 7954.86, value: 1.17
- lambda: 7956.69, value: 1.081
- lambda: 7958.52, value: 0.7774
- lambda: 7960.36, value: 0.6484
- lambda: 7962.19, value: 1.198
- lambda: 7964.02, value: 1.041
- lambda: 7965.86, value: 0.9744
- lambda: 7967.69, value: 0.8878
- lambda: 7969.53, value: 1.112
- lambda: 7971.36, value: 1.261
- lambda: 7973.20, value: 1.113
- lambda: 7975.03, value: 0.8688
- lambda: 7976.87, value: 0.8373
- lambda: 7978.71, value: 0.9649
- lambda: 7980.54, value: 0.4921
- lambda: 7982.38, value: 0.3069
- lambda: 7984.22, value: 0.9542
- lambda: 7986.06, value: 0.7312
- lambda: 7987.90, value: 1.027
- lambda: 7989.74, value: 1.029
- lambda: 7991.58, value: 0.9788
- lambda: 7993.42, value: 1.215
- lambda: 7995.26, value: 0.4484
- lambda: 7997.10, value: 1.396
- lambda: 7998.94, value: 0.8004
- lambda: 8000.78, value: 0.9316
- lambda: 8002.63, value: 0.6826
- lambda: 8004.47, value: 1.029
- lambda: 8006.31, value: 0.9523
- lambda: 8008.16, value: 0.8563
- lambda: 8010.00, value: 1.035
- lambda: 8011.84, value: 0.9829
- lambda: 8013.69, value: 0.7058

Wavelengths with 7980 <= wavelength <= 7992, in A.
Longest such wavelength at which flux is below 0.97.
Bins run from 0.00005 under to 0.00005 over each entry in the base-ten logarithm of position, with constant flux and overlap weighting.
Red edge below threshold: 7986.06 A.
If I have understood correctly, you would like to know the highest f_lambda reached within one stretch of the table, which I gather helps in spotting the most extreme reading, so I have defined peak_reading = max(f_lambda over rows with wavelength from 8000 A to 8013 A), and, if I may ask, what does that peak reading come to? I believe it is 1.035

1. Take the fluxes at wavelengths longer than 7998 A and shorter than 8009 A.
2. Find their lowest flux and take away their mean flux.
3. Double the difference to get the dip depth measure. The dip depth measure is -0.39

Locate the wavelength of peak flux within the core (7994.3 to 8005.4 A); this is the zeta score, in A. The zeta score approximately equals 7997.10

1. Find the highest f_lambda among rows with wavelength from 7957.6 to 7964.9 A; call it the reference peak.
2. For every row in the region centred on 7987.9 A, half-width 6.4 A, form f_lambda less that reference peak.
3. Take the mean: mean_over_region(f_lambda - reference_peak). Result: -0.31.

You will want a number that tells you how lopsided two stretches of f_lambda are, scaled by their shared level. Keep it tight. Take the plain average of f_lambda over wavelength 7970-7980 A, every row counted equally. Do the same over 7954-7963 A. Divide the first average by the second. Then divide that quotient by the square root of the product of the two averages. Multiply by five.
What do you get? 5.2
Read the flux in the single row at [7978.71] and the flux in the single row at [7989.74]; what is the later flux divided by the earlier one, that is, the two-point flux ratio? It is 1.1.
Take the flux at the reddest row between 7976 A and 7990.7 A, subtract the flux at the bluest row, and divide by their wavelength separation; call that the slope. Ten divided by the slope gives 671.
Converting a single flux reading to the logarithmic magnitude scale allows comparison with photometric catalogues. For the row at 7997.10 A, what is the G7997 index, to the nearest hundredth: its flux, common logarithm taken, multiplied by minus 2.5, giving -0.36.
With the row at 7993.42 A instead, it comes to -0.21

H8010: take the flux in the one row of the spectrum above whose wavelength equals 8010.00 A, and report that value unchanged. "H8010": 1.035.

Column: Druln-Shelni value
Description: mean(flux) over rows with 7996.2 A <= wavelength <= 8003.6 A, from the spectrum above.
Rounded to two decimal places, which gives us 0.95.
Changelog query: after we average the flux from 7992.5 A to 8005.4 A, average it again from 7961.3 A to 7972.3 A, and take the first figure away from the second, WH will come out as 0.15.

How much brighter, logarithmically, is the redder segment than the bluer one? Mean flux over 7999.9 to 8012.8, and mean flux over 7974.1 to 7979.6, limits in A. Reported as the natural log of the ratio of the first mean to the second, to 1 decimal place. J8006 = 0.0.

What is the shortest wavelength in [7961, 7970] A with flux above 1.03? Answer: 7962.19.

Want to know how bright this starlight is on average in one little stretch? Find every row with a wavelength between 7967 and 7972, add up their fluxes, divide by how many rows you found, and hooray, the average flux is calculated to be 1.09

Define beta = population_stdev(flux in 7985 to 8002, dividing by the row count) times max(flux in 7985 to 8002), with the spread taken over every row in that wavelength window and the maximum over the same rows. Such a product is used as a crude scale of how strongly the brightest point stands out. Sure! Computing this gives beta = 0.362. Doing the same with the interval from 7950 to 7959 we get 0.172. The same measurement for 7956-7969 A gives 0.208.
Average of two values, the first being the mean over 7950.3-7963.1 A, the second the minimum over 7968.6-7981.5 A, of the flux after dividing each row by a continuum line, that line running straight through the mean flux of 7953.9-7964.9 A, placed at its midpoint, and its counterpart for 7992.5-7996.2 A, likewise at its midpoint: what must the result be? 0.782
